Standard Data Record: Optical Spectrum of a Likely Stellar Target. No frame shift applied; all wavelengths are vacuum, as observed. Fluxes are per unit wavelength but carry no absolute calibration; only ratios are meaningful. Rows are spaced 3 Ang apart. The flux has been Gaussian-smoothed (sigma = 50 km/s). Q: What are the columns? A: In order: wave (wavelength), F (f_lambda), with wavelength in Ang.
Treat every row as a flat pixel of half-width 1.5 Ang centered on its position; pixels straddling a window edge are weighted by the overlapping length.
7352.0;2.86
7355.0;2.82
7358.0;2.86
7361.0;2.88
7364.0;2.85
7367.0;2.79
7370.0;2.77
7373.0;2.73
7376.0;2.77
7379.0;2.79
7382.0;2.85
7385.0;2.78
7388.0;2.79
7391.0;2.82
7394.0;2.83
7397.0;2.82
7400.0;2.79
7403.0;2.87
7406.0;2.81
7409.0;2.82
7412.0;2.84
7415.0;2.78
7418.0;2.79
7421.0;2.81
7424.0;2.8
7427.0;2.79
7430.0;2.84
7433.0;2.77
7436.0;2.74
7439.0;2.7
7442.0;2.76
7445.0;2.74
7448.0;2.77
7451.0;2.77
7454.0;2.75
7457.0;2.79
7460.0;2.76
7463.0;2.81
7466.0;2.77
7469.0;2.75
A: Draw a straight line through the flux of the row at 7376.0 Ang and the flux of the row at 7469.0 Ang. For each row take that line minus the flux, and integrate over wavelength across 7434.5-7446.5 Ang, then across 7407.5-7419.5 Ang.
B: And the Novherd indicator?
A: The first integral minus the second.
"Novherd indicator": 0.80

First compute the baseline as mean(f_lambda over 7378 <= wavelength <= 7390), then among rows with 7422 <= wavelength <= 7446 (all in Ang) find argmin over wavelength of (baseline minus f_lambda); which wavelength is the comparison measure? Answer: 7430.0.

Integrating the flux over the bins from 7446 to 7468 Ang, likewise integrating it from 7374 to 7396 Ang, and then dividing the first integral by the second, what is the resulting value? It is 0.989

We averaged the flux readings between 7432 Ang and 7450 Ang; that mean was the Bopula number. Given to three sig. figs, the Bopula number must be 2.75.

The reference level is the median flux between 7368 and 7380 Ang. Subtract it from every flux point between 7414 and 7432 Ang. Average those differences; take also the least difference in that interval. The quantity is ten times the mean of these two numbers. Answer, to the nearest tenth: 0.2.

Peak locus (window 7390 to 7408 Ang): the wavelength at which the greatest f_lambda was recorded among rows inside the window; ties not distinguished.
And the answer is 7403.0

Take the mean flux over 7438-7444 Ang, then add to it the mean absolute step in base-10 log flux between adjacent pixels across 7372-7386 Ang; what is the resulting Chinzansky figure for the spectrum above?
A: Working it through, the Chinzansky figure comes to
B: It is 2.74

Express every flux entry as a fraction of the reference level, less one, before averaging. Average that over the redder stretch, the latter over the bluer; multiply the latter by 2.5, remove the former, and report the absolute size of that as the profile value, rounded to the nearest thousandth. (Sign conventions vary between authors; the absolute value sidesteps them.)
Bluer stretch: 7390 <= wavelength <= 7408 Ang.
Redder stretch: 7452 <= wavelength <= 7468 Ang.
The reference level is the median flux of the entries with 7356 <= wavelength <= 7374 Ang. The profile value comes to 0.019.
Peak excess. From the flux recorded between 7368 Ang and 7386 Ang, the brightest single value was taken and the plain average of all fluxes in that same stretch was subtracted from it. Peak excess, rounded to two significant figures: 0.068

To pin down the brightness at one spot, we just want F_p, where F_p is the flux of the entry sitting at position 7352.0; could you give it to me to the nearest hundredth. 2.86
